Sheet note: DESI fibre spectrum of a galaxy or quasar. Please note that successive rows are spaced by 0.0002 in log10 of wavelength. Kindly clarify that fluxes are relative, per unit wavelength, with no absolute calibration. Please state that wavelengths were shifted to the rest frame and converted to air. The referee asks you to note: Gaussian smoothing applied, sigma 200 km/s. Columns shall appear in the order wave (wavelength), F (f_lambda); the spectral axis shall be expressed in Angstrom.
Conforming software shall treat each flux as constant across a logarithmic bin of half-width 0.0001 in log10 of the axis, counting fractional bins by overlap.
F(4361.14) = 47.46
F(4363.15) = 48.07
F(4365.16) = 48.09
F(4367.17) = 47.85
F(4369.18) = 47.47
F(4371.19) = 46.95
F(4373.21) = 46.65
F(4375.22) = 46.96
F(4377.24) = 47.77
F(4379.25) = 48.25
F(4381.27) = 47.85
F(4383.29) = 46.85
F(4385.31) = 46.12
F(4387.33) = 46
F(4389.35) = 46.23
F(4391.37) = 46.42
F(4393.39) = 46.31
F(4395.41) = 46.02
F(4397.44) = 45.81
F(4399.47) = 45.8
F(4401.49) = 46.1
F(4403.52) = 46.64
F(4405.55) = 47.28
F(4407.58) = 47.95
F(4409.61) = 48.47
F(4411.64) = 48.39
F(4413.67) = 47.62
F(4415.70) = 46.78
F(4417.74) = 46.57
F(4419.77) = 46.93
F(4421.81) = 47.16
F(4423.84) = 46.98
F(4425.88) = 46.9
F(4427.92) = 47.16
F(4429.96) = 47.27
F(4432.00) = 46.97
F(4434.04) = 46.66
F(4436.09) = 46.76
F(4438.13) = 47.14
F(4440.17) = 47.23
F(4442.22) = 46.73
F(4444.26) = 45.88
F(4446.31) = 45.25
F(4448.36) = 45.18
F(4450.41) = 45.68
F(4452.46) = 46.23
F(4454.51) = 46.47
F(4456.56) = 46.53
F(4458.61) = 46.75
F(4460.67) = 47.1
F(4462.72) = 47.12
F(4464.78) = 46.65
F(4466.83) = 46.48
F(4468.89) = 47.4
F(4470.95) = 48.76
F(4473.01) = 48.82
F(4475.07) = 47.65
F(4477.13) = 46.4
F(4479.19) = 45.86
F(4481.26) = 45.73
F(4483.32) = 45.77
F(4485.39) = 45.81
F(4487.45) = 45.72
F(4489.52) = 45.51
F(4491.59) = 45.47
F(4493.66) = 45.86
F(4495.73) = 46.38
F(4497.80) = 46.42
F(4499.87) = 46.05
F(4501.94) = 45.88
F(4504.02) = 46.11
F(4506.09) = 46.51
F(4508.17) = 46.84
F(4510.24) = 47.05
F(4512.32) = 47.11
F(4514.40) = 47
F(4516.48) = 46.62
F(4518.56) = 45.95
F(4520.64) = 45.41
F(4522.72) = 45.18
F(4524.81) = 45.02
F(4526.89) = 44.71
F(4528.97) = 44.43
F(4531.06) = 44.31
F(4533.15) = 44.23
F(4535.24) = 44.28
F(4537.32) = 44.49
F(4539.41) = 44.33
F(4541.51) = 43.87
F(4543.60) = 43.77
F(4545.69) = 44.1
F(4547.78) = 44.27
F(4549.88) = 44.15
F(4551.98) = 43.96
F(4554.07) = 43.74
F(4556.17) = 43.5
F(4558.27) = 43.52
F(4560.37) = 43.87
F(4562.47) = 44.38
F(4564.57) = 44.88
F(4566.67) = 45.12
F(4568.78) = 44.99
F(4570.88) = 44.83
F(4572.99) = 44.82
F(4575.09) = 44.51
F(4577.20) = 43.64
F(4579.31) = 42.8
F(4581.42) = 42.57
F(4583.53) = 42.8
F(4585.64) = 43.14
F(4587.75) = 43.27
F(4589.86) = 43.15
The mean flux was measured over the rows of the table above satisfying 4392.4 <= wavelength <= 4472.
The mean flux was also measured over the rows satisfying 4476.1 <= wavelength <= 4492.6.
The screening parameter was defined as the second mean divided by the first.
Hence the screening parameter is 0.978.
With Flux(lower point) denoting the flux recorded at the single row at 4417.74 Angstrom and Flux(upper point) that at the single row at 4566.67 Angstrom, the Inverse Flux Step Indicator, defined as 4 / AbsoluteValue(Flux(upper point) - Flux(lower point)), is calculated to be 2.8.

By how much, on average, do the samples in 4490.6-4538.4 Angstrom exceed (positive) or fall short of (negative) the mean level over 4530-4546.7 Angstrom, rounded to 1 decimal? 1.5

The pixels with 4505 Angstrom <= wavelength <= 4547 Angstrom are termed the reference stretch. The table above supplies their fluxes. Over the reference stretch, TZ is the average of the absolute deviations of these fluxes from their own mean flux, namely 1.04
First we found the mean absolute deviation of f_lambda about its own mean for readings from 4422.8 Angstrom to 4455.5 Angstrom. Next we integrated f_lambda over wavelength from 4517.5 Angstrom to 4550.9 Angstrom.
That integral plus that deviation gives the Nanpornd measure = 1488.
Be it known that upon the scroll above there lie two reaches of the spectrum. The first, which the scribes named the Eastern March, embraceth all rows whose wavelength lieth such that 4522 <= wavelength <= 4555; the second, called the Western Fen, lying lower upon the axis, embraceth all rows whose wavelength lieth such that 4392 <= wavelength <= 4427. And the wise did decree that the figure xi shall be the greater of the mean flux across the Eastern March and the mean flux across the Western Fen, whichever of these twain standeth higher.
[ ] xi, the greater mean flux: 46.9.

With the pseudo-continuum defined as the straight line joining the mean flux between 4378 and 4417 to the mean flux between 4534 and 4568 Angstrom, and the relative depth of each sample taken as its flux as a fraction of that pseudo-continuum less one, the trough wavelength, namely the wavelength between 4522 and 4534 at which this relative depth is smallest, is 4533.15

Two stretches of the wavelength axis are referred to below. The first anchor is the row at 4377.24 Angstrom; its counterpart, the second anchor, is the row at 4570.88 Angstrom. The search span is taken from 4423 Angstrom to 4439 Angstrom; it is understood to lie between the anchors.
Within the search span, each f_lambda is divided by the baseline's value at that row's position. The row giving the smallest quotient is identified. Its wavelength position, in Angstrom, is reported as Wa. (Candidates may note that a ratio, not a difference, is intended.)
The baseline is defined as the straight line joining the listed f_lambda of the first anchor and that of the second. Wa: 4434.04 Angstrom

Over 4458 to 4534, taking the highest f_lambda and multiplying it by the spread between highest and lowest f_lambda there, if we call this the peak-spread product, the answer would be 224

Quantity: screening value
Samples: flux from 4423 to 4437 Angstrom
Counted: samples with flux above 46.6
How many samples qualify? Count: 7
